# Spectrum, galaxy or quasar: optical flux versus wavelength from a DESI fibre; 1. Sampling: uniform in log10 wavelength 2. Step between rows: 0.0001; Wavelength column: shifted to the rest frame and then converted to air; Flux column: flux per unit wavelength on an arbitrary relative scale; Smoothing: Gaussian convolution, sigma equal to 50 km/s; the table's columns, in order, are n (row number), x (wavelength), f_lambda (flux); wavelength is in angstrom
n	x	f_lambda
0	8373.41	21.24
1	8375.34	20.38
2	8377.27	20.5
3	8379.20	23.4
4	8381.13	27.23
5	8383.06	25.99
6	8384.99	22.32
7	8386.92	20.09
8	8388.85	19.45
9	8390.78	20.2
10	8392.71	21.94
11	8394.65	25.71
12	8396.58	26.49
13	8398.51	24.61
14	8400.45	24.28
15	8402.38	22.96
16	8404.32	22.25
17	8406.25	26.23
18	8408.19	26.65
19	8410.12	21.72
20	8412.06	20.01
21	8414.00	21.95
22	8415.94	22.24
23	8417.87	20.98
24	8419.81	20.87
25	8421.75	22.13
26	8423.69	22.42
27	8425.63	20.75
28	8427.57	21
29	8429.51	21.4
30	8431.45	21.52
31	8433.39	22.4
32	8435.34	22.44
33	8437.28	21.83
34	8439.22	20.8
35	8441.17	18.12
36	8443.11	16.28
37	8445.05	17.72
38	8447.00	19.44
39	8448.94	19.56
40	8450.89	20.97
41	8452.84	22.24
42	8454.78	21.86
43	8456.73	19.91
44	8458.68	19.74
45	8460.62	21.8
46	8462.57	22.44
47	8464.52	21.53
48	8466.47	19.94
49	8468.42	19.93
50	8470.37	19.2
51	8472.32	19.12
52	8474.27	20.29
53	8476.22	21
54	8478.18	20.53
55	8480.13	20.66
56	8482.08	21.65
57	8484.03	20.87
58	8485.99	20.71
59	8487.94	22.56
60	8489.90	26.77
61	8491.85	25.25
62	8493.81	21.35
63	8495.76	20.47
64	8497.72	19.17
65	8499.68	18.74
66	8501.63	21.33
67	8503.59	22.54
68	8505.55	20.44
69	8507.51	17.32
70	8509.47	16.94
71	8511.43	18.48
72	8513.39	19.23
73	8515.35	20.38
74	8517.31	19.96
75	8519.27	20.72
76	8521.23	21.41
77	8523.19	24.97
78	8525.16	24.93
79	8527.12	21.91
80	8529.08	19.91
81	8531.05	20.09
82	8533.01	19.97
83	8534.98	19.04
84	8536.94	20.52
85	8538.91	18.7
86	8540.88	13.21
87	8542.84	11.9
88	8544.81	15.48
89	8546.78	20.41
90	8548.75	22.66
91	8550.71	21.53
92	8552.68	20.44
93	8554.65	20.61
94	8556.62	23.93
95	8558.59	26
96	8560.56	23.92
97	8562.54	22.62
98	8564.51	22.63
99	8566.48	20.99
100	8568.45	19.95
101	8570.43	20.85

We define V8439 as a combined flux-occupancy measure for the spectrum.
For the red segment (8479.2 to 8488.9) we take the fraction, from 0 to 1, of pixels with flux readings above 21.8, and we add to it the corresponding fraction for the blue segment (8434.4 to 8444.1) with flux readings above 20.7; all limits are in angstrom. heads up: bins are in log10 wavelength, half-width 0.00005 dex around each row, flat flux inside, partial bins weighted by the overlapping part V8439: 0.80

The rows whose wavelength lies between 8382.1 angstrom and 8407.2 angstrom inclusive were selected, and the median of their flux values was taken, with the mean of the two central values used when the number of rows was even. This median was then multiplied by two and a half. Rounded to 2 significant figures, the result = 57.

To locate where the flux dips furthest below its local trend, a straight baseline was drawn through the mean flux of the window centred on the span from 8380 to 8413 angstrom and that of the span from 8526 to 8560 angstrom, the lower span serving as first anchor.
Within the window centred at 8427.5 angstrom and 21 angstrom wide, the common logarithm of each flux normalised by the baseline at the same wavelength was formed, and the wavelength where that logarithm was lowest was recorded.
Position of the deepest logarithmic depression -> 8419.81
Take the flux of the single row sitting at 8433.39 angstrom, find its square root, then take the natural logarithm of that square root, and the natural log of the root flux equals 1.55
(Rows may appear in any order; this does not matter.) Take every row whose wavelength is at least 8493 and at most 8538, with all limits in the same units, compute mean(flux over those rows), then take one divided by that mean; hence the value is 0.049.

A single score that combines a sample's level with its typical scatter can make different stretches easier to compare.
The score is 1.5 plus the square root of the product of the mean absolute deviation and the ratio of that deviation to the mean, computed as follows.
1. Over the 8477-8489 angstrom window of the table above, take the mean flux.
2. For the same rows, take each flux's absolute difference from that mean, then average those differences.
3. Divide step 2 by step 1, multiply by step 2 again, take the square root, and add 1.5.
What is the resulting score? 1.64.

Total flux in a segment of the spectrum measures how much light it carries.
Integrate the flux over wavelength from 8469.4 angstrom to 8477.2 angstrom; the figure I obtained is 155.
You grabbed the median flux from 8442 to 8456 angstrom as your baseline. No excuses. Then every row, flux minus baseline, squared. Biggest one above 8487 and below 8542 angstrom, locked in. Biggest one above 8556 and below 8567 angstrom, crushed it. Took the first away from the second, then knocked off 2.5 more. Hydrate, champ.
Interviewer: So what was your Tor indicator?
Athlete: -13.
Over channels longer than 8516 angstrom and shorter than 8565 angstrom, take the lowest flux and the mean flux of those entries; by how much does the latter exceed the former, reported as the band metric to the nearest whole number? 9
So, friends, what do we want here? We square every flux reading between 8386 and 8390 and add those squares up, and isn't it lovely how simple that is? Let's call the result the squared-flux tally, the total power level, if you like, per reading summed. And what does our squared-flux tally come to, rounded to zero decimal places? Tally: 782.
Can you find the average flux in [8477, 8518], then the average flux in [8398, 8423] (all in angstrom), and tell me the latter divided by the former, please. 1.10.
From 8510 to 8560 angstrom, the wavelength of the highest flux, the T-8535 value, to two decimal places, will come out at 8558.59 angstrom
